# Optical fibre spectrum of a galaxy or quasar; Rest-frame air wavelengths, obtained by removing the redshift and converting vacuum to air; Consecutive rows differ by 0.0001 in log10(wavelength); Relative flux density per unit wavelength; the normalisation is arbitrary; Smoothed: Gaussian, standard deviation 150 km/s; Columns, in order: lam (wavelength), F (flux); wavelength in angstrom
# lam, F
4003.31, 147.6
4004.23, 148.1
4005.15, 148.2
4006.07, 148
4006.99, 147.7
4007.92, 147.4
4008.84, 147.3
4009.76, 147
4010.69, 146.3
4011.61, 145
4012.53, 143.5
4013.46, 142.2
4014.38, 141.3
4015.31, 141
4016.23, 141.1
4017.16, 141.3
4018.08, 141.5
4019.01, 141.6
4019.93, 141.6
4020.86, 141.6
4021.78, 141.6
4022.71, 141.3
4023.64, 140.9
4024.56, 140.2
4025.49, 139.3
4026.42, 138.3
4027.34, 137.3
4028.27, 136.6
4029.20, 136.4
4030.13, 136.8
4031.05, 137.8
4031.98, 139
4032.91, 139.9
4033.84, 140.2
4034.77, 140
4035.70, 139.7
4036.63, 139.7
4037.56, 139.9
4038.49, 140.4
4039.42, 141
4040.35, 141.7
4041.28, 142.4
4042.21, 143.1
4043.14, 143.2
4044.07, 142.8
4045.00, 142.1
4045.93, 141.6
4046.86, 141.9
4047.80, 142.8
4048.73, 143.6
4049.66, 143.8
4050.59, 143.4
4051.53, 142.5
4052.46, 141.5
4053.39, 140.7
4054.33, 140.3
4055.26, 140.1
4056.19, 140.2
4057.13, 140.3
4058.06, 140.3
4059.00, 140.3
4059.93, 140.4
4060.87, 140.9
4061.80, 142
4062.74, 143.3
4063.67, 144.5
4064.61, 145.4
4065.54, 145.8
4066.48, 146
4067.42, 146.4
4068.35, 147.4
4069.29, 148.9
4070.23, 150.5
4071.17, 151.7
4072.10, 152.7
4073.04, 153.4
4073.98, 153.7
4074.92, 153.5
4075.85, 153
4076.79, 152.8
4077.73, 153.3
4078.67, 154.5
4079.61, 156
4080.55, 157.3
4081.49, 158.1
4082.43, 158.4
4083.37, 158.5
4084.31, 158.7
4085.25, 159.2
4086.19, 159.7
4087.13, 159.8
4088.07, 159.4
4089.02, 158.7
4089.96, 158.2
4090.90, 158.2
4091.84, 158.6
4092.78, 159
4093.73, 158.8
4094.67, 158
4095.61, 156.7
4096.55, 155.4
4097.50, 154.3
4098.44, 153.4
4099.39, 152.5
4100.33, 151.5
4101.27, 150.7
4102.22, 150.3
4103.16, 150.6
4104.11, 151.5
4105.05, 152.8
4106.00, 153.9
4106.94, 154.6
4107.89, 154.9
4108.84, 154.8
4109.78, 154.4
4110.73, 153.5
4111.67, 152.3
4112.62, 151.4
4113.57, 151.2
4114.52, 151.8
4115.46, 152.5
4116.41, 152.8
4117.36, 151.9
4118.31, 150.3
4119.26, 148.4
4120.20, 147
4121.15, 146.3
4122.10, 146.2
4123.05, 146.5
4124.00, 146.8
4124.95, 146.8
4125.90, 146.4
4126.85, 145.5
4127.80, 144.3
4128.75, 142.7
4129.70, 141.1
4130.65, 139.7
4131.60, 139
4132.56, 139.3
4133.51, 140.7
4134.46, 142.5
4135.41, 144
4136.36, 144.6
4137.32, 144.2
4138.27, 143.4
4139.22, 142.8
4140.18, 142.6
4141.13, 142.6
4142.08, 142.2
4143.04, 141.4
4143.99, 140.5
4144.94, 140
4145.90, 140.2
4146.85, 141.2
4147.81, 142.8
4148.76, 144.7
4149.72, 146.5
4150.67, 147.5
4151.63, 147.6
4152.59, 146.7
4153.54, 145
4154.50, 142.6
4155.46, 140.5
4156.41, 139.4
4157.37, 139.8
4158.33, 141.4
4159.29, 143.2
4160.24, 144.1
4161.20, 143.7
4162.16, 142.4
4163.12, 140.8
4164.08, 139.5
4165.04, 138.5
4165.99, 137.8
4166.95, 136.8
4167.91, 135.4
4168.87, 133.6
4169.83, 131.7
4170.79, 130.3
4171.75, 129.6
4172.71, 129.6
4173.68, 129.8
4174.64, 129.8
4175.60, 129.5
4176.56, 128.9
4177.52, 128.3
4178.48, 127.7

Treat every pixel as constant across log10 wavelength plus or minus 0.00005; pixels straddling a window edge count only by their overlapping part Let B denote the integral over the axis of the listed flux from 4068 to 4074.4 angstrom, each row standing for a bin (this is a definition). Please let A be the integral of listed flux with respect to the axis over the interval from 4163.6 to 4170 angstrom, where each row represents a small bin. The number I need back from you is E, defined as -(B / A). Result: -1.11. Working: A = 874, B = 967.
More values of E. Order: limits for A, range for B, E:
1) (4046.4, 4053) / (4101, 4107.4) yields -1.03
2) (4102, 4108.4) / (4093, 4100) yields -1.11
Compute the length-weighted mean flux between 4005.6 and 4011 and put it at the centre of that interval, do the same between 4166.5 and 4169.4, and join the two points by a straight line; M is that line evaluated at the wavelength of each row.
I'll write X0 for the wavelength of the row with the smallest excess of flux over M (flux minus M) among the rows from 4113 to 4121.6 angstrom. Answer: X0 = 4121.15 angstrom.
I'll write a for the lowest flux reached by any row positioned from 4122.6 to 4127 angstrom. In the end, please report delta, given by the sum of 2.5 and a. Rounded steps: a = 145.5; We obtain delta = 148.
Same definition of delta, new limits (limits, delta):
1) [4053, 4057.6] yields 143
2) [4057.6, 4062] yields 143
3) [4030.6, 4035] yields 140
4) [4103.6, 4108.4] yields 154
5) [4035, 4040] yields 142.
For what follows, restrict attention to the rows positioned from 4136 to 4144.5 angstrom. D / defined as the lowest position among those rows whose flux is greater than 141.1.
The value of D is 4136.36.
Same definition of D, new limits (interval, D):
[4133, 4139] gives 4134.46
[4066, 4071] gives 4066.48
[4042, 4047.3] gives 4042.21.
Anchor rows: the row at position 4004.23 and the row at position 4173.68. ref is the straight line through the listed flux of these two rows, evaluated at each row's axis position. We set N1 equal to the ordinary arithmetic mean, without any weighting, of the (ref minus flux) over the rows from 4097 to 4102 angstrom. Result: -15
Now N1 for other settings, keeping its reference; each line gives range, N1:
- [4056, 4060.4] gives 2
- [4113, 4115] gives -15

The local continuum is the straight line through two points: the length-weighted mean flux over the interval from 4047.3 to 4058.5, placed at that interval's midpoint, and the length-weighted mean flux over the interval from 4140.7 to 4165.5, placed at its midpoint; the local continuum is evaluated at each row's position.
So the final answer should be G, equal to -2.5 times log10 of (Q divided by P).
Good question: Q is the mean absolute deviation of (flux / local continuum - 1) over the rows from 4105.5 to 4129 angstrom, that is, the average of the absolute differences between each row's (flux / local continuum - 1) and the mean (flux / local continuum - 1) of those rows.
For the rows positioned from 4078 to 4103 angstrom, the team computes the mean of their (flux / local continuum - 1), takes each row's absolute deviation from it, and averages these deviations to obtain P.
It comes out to -0.35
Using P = 0.0174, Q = 0.024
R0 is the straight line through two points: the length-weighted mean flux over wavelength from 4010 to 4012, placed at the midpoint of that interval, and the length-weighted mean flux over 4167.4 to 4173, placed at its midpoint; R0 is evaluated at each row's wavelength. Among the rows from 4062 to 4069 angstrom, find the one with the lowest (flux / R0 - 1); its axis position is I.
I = 4062.74 angstrom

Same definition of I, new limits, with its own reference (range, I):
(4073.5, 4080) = 4076.79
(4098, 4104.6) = 4102.22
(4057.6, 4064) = 4058.06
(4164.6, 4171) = 4170.79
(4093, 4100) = 4099.39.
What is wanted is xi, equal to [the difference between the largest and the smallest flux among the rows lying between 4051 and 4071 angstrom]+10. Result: 20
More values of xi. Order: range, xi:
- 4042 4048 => 12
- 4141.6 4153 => 18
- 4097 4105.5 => 14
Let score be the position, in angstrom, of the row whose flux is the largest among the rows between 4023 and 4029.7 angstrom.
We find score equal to 4023.64 angstrom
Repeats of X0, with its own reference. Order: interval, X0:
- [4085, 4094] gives 4089.96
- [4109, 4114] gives 4113.57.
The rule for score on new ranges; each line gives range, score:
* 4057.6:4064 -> 4063.67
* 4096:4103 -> 4096.55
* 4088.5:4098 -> 4092.78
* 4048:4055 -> 4049.66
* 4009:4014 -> 4009.76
